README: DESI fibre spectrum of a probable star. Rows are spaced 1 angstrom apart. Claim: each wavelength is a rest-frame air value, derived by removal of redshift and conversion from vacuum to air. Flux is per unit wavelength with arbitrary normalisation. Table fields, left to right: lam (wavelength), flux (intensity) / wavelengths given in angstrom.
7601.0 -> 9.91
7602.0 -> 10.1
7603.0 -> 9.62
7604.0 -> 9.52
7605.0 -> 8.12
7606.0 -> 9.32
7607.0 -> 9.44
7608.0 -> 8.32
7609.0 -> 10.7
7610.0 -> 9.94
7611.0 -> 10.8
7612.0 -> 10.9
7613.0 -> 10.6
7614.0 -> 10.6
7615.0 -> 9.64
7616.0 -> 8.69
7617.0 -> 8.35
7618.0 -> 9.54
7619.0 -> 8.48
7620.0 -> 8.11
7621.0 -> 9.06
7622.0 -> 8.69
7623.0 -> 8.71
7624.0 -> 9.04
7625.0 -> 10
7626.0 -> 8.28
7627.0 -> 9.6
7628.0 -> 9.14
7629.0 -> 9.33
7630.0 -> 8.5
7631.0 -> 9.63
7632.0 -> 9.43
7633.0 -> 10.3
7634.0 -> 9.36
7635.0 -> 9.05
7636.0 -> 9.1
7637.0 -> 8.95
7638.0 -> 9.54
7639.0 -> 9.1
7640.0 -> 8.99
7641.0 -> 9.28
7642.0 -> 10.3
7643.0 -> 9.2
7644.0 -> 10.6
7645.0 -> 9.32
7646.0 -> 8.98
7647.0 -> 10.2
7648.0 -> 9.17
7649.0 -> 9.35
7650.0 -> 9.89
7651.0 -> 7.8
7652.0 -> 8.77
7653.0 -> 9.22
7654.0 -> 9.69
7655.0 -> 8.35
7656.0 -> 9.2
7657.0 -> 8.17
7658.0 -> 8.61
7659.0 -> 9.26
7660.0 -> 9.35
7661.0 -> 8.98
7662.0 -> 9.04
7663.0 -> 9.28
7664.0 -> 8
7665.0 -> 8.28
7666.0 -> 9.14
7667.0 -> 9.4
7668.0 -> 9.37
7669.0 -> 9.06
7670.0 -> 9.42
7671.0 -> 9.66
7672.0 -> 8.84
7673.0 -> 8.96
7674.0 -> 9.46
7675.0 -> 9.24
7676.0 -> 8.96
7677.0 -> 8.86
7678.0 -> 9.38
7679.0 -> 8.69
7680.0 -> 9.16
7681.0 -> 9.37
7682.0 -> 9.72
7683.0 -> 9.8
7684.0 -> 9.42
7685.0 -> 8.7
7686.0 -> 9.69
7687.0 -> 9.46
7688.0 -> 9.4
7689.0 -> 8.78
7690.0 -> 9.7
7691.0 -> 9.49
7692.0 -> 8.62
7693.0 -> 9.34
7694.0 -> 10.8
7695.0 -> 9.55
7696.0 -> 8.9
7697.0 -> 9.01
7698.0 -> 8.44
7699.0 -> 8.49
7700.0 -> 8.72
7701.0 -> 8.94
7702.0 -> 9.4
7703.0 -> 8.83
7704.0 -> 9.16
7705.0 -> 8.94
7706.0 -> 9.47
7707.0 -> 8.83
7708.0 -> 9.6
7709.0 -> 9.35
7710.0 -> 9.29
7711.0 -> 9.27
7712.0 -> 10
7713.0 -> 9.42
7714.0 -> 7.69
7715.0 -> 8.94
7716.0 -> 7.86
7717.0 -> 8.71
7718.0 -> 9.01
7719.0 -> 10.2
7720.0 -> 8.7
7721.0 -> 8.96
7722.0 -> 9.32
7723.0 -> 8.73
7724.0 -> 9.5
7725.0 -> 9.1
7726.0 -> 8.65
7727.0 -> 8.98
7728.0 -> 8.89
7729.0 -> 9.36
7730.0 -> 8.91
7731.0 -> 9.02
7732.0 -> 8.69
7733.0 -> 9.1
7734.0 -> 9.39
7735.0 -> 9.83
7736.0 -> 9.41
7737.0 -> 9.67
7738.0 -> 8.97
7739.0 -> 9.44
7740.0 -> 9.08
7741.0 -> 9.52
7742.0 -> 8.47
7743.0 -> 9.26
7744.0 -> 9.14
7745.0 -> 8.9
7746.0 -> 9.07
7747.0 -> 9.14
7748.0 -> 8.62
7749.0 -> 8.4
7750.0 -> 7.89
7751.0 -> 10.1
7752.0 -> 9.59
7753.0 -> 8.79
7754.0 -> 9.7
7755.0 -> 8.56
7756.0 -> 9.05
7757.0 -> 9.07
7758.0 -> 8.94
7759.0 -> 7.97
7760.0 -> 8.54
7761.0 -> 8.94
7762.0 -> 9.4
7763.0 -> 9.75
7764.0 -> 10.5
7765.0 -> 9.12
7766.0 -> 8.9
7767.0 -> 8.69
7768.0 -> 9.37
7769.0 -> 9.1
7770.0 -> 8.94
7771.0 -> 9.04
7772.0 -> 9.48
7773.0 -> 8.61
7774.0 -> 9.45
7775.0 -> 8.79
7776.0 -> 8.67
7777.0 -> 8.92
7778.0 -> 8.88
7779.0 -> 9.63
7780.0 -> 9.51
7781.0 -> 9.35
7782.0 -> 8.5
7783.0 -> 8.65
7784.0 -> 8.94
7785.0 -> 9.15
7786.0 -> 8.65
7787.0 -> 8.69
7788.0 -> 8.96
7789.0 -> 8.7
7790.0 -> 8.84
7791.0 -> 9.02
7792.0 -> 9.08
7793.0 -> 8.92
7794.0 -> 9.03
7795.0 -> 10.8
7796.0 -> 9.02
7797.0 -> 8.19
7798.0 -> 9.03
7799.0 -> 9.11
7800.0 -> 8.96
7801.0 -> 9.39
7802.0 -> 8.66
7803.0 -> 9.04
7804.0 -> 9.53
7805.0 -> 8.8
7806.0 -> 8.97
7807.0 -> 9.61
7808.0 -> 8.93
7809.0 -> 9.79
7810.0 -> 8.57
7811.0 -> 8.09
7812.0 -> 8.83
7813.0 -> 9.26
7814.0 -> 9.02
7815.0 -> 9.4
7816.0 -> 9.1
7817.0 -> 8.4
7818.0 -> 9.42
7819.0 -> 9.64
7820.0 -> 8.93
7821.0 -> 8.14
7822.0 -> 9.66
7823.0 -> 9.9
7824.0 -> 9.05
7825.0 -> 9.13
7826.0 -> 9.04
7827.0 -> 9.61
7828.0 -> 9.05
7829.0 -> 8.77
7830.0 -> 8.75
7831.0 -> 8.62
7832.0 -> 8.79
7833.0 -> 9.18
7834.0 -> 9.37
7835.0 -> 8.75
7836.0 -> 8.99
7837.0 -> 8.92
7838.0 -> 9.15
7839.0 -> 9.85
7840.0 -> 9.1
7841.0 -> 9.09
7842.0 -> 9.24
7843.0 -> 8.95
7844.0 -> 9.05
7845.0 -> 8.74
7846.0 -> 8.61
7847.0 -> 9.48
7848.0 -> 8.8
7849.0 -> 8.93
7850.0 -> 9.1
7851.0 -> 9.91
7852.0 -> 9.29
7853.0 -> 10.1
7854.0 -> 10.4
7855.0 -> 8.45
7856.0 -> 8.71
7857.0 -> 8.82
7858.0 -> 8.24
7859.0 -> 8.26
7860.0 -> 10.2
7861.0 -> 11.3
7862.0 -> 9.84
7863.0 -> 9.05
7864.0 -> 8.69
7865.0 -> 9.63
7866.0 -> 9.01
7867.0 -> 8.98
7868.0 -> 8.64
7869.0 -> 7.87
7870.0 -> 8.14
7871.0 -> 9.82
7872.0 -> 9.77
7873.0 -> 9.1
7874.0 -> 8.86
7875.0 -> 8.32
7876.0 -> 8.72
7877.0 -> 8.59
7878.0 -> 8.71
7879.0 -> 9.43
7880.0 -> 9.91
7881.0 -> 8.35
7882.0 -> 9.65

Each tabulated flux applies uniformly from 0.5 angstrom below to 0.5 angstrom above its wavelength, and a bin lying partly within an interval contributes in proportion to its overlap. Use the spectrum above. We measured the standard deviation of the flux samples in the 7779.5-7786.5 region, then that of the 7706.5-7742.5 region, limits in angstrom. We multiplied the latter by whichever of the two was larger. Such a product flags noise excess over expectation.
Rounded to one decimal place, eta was 0.3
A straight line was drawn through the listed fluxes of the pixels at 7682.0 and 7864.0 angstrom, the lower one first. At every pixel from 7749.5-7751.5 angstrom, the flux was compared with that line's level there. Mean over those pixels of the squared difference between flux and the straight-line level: 1.3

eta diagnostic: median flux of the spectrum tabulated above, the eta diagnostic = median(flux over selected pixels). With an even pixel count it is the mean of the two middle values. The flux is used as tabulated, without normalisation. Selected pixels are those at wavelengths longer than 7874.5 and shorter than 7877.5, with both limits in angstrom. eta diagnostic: 8.59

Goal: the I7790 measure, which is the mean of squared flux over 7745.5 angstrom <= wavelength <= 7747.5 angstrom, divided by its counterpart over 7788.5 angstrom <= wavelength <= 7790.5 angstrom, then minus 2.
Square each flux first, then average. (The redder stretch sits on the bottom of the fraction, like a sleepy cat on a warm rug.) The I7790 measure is -0.92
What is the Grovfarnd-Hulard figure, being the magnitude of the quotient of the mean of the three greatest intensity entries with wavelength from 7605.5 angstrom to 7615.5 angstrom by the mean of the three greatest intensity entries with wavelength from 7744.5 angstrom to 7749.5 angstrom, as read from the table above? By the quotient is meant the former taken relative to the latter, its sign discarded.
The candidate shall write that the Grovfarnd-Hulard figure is 1.20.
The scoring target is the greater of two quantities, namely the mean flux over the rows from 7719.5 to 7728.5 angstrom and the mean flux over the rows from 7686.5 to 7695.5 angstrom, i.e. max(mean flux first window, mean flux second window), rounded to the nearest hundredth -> 9.46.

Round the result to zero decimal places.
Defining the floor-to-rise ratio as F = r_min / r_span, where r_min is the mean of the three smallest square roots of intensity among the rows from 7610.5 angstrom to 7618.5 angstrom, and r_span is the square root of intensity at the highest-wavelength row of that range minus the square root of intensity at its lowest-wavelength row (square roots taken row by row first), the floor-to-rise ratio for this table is -15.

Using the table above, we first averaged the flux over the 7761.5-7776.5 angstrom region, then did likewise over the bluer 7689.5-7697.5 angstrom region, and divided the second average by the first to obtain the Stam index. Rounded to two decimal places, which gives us 1.03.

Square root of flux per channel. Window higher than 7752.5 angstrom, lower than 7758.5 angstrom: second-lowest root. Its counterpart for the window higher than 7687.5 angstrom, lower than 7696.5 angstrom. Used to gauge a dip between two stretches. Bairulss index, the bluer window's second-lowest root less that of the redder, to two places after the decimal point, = 0.00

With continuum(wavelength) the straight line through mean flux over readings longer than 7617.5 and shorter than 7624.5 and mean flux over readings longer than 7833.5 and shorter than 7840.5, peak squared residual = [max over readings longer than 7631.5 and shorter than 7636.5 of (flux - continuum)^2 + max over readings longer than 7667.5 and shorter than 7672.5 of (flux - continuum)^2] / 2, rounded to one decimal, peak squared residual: 1.4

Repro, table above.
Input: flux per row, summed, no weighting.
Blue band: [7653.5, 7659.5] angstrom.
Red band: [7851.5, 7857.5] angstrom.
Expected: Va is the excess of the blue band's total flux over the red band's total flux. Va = -2.5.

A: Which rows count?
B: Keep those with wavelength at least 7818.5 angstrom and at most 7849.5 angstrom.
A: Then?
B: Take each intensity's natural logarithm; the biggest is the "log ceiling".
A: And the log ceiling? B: 2.29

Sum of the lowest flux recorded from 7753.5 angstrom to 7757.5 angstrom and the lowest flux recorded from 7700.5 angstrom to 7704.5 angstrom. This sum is 17.4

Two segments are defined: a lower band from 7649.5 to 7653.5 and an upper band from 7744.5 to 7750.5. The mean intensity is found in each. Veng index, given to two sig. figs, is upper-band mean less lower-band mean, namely -0.25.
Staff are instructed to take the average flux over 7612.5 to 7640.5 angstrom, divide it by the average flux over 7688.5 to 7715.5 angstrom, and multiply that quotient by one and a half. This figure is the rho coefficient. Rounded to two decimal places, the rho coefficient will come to 1.51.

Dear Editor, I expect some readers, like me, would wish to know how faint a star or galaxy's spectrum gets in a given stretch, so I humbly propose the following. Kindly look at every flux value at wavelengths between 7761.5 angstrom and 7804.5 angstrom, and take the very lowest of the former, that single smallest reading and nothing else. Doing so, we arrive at 8.19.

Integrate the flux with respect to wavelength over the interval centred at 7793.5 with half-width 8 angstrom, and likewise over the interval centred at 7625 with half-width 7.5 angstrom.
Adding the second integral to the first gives 280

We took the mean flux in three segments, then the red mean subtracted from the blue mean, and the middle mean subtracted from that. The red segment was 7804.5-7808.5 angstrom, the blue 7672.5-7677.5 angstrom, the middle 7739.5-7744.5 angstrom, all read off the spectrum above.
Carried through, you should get -9.1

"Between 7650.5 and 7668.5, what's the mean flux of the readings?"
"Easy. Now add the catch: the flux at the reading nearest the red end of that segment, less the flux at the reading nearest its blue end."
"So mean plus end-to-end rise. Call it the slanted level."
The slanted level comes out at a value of 10.5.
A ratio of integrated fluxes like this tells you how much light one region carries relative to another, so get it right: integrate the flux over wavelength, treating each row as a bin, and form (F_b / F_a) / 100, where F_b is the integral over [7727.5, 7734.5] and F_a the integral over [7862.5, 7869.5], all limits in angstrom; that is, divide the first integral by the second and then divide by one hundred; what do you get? 0.0102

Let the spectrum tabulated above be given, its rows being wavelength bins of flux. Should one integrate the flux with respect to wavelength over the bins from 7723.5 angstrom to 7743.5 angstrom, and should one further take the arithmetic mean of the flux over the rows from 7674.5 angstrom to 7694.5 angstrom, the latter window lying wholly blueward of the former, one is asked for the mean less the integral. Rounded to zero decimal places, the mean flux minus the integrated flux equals -174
